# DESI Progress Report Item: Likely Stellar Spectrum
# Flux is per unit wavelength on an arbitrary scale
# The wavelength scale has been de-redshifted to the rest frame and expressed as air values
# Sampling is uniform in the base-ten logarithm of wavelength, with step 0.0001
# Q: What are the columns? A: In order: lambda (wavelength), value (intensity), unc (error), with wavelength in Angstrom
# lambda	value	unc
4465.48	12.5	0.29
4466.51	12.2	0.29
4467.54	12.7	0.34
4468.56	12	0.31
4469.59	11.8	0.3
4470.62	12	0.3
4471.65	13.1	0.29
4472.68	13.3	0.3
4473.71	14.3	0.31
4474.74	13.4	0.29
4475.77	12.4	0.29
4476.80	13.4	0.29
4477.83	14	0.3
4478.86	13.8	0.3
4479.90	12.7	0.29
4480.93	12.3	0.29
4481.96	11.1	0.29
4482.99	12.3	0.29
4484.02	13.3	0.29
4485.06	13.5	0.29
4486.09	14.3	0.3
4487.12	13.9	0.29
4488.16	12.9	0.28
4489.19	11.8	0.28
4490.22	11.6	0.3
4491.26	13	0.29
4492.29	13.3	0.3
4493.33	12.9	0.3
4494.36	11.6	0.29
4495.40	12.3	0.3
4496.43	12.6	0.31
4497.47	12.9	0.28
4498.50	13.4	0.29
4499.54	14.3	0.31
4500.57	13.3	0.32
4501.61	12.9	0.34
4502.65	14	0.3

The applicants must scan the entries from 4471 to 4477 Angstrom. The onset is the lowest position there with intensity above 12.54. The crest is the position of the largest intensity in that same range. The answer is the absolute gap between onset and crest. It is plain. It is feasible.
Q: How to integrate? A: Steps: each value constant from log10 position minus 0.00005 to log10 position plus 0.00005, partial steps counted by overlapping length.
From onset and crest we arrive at 2.1 Angstrom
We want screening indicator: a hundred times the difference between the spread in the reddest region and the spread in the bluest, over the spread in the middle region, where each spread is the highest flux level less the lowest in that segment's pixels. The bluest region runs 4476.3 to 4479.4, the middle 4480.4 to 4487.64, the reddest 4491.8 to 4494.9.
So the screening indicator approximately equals 34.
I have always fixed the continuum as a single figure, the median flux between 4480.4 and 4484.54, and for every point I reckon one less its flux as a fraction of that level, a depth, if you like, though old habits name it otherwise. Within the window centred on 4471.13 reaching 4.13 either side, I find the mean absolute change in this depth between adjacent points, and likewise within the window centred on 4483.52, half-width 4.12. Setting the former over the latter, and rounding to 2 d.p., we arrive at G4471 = 0.83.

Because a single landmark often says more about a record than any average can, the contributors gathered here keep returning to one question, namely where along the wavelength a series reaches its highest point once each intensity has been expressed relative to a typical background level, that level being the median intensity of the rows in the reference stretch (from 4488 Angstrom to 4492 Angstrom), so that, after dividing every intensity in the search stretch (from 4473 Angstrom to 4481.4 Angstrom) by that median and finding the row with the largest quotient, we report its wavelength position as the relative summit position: 4473.71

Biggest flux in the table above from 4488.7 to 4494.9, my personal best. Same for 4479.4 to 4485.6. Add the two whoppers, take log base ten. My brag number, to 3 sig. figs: 1.43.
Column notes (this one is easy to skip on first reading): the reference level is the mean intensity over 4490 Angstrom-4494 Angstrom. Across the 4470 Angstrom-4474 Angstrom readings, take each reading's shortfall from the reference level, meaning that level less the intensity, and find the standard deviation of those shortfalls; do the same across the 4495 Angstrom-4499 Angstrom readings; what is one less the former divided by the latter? -1.0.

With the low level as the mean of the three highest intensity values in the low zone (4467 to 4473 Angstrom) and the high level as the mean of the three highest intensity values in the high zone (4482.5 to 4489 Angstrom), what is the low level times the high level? 181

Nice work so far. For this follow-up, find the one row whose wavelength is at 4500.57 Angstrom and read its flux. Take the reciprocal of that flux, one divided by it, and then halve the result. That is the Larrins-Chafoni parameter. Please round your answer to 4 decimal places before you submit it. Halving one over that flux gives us 0.0376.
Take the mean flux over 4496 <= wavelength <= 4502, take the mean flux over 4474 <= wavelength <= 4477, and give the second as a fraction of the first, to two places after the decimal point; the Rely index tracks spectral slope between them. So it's 0.99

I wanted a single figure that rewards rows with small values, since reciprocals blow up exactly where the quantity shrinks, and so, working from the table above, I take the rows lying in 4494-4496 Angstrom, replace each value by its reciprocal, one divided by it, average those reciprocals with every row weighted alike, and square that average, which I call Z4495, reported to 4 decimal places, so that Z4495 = 0.0070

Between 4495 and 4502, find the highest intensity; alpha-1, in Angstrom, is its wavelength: 4499.54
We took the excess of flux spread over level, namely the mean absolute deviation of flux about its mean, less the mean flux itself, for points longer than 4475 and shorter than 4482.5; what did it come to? -12.0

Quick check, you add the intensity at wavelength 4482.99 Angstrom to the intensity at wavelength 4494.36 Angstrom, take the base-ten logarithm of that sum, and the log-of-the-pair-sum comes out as 1.38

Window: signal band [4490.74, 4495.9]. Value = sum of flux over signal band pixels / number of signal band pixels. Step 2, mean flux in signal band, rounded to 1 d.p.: 12.6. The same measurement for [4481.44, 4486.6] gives 12.9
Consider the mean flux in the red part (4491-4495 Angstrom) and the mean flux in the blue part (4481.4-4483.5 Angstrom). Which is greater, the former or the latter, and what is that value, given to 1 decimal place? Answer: 12.7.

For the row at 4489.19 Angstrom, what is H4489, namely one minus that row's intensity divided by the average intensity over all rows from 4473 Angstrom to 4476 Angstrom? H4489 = 0.12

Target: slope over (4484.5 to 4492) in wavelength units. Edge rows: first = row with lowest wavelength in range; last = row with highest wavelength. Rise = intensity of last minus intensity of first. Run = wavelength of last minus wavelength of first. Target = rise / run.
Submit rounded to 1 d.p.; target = -0.1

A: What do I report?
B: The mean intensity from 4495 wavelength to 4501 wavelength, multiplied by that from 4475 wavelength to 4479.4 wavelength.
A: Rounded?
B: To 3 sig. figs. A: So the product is 176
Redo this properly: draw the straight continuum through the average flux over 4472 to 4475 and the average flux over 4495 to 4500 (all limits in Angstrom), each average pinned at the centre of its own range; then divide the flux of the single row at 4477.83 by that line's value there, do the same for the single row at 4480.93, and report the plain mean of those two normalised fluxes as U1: 0.97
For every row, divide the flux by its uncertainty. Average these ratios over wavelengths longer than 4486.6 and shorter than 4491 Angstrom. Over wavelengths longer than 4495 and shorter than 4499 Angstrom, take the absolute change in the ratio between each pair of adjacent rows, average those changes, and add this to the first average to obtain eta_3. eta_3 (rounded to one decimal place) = 45.7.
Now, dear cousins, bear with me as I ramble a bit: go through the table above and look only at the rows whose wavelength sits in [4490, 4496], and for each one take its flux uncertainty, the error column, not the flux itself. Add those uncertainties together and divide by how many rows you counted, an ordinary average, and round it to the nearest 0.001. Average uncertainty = 0.297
